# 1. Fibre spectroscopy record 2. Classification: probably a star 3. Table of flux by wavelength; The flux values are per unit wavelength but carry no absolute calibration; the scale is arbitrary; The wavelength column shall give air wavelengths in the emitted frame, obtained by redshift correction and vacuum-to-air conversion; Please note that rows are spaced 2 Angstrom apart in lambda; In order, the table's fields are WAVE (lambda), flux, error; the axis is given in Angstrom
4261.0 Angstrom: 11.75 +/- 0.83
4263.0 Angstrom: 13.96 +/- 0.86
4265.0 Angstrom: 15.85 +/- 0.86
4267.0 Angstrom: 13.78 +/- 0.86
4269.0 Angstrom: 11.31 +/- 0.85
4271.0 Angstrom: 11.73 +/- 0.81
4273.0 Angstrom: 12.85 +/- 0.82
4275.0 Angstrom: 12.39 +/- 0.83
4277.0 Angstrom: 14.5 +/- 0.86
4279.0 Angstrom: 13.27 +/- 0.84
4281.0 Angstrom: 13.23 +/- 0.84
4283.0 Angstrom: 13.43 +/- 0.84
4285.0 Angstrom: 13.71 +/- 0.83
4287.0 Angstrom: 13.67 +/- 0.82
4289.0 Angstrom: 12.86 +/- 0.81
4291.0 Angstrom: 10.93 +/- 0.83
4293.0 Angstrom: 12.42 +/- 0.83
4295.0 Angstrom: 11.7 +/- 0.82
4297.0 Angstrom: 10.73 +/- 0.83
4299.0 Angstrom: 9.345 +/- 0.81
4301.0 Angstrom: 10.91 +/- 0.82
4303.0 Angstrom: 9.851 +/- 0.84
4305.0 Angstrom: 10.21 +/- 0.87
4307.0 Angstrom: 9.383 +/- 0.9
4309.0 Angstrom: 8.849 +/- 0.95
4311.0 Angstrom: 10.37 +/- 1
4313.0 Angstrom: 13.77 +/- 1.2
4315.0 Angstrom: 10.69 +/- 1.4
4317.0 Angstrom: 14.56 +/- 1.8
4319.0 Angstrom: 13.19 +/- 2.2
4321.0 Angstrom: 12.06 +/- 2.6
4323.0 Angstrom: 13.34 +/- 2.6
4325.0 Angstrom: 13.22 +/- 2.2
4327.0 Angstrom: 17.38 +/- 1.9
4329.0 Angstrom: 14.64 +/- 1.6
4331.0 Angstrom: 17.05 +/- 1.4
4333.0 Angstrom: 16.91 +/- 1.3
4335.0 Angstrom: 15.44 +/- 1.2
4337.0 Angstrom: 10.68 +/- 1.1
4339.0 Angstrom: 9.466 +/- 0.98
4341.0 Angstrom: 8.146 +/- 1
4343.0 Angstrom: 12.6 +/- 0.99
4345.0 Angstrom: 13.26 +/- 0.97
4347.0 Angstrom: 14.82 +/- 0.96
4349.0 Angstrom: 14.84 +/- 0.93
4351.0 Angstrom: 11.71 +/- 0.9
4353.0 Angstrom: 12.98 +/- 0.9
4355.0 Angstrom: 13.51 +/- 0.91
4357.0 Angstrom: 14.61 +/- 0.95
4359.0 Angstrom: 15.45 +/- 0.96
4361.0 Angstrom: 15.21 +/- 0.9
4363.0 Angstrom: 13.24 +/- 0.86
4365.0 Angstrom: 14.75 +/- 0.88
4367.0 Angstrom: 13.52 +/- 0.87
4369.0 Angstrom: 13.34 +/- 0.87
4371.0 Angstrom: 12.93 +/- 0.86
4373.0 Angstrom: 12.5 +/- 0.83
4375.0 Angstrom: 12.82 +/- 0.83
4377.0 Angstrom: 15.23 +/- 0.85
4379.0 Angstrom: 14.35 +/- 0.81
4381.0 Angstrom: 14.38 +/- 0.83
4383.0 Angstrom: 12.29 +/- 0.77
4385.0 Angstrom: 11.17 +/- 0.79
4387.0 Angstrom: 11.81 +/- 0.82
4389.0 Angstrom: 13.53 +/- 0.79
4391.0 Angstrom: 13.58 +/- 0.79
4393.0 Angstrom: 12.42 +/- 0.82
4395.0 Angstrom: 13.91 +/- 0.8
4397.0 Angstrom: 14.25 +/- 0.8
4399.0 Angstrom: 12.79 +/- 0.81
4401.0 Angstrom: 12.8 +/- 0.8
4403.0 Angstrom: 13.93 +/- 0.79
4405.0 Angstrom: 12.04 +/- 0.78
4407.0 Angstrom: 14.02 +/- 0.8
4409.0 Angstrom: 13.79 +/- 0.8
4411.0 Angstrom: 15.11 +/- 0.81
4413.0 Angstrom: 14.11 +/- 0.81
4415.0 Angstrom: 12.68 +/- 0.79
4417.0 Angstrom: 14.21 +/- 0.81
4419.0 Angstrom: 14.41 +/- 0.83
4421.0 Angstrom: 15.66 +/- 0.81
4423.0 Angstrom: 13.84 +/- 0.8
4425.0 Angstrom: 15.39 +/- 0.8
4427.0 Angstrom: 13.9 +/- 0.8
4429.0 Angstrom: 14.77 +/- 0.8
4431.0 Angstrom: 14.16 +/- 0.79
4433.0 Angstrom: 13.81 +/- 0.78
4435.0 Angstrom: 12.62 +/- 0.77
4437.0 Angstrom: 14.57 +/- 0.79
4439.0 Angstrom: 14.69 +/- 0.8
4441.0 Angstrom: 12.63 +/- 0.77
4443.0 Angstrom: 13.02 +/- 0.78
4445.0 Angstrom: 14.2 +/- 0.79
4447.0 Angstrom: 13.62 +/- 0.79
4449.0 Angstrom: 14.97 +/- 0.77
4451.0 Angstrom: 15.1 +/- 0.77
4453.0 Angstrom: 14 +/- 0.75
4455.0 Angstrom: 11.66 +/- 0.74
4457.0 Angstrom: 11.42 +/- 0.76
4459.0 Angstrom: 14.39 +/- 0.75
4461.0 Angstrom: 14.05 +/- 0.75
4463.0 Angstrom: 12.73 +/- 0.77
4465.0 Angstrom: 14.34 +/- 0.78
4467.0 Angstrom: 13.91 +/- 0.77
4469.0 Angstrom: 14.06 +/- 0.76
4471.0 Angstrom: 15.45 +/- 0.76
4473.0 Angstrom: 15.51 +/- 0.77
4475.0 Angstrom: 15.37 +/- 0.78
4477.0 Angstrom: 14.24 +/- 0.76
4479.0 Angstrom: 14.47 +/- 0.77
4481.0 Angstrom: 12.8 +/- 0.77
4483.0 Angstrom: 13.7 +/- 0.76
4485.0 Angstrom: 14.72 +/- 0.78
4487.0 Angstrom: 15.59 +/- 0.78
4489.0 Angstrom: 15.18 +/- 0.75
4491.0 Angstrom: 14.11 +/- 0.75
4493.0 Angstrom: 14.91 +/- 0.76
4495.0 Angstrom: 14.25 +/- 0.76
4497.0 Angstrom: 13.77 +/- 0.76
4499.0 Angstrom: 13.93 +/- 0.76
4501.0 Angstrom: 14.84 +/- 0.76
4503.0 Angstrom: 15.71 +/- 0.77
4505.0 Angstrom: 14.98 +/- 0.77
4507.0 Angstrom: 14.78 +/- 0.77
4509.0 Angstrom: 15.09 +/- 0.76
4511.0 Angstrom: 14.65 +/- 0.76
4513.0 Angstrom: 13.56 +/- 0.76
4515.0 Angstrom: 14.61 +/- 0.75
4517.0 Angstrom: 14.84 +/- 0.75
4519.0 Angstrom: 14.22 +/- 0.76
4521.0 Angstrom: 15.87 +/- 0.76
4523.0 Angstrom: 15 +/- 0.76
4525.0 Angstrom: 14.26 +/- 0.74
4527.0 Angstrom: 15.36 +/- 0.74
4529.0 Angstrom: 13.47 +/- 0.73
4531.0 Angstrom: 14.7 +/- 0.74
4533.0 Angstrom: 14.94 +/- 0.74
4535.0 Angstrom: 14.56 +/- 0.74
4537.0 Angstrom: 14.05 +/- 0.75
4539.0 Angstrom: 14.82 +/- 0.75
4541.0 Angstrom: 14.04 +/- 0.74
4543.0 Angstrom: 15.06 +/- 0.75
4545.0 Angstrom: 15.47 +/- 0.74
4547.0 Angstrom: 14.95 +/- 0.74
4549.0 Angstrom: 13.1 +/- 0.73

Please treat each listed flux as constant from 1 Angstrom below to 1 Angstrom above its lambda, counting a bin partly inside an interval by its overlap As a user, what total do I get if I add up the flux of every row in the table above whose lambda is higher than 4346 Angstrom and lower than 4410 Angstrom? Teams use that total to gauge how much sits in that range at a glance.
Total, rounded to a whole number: 433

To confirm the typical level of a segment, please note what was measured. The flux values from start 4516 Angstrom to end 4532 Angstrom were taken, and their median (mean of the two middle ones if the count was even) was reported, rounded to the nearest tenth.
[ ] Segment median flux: 14.8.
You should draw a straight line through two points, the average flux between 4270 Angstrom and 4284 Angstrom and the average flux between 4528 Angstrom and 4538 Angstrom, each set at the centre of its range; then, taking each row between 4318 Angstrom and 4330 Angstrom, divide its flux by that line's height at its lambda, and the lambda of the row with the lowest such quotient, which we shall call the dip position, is 4321.0 Angstrom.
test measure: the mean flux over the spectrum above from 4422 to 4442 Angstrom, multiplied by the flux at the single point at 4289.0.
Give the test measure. 181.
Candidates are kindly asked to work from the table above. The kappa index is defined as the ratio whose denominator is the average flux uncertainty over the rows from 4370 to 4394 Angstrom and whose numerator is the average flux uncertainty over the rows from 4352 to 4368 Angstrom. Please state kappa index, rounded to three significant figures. 1.11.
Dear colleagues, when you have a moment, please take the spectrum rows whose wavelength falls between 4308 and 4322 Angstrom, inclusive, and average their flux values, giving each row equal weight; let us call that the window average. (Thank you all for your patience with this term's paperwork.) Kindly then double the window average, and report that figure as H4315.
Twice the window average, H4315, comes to 23.9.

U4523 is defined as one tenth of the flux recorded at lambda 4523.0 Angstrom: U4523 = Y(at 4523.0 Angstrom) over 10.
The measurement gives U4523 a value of 1.50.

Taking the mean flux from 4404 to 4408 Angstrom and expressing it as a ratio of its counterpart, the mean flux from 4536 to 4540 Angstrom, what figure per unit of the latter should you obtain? 0.90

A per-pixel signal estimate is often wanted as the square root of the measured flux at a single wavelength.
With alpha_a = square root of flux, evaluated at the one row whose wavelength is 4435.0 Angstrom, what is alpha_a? 3.55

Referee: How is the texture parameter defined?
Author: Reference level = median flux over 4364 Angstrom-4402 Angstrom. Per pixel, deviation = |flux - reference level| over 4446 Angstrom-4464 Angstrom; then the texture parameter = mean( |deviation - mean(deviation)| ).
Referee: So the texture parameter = 0.54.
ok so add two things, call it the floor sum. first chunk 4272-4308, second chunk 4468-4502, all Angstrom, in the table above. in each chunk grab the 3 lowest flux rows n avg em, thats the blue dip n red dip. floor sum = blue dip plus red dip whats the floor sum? 23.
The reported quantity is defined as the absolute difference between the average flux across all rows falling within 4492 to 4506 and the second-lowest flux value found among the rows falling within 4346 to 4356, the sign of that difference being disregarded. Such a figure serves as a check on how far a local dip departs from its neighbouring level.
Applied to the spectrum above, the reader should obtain 1.6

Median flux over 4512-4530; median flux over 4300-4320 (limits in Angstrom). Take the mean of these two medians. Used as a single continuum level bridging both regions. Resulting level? 12.6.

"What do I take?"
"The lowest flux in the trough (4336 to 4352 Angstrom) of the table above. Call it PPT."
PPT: 8.146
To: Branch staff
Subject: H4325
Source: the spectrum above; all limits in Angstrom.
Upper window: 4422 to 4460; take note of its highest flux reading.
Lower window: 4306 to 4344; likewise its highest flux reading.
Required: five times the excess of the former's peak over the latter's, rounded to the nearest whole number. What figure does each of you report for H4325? -10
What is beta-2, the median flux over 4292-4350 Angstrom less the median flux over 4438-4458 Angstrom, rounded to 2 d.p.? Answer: -1.39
